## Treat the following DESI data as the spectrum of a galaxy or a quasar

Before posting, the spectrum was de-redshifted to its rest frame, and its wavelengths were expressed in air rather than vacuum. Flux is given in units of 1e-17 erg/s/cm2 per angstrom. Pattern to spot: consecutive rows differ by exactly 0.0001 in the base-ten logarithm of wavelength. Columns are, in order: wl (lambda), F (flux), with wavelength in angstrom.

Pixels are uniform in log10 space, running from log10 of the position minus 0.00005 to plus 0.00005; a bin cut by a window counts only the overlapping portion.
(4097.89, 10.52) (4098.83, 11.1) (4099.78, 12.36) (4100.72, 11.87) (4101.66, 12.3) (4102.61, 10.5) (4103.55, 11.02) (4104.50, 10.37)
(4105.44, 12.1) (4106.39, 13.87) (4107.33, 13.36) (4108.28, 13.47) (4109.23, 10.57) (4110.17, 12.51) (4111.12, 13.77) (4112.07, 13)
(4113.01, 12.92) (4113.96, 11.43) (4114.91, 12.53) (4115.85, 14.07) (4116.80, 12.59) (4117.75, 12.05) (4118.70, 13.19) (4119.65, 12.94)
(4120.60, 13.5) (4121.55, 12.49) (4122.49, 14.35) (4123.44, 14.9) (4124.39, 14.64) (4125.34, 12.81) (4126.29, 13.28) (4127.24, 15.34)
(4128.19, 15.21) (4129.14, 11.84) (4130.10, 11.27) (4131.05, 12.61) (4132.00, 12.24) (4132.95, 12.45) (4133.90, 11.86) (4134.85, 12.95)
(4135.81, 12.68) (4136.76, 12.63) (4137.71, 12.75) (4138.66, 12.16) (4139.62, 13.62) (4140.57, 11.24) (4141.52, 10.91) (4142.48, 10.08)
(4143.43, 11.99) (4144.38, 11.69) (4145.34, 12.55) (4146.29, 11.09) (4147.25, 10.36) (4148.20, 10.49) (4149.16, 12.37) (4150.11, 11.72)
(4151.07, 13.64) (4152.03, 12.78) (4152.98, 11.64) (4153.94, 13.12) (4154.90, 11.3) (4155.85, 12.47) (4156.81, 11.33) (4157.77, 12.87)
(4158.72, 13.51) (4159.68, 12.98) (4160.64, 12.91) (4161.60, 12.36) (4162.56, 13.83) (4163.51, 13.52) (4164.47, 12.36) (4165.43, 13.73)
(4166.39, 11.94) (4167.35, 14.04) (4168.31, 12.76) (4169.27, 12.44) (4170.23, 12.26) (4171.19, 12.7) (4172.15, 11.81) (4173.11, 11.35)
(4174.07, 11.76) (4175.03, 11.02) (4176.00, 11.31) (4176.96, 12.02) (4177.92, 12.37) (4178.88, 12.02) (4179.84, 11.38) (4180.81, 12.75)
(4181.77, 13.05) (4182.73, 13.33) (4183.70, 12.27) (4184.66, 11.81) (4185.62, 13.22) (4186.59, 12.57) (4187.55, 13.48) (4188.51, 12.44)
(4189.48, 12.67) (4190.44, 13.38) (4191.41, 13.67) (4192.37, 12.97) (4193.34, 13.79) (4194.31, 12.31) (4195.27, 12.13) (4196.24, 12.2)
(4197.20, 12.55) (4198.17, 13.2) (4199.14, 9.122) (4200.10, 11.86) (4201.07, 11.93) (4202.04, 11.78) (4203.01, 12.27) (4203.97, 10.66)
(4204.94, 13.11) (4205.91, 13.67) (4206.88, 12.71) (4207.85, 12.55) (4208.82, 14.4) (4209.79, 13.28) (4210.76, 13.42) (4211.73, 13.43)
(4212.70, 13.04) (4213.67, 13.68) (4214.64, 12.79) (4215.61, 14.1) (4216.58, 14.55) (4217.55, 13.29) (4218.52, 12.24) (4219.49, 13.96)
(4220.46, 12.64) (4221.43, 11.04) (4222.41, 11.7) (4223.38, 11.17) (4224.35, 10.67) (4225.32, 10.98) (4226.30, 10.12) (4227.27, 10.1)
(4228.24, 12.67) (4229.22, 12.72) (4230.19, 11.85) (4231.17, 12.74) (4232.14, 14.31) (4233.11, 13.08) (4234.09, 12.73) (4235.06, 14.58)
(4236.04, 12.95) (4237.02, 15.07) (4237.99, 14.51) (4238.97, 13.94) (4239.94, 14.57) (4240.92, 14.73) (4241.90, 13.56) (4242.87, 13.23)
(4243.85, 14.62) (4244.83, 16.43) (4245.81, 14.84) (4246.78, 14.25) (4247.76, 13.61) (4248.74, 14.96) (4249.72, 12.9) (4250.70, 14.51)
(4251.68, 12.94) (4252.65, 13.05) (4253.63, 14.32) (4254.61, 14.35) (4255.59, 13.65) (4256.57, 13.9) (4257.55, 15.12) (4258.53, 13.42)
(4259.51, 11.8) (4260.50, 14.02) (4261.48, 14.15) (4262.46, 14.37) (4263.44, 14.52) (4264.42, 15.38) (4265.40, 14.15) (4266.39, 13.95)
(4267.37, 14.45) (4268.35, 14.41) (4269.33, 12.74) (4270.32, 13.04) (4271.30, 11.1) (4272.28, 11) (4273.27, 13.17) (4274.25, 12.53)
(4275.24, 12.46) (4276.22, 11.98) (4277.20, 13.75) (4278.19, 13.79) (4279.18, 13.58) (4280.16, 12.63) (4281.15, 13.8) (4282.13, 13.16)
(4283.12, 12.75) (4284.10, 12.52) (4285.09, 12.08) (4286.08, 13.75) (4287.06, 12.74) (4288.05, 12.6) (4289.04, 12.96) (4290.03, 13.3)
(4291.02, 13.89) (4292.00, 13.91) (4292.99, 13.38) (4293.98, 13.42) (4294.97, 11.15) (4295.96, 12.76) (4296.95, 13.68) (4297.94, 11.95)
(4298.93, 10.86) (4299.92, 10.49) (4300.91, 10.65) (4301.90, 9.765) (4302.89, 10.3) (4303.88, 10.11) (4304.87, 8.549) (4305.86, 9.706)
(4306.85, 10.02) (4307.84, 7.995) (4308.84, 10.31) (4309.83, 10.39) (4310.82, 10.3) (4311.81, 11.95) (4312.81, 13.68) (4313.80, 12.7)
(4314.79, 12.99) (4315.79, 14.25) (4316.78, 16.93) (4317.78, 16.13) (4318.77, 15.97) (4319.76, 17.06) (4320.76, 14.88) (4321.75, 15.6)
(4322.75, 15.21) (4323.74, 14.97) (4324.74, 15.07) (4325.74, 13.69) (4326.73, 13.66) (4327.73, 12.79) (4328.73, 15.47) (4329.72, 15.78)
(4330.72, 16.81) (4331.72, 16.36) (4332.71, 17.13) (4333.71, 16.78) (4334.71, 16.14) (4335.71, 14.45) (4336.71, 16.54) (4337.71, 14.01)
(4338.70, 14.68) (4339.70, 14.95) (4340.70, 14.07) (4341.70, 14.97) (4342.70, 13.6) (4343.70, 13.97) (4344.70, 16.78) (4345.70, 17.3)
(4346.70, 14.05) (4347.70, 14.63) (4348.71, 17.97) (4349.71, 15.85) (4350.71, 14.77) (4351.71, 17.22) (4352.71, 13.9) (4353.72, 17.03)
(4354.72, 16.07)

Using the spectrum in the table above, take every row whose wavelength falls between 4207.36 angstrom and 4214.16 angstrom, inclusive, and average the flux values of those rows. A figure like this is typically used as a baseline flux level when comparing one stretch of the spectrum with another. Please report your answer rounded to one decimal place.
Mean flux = 13.4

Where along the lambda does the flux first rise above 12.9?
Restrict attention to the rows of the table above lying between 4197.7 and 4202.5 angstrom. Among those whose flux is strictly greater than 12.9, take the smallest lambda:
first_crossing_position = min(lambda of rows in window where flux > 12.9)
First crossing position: 4198.17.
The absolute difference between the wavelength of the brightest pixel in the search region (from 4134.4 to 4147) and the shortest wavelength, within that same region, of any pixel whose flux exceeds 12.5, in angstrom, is 4.8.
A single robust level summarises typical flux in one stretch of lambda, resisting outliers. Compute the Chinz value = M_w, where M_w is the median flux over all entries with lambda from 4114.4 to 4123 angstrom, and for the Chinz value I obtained 12.9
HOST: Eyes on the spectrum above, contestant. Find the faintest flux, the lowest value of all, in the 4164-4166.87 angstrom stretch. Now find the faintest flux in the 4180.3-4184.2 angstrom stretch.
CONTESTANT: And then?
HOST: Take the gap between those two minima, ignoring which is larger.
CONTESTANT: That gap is 0.3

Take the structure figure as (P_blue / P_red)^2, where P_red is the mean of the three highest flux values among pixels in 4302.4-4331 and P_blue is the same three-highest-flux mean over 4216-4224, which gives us 0.68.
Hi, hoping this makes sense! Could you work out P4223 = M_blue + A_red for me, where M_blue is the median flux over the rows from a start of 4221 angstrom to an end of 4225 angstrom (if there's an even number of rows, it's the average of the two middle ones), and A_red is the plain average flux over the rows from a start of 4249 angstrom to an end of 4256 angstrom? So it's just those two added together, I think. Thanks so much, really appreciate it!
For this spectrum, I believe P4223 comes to 24.8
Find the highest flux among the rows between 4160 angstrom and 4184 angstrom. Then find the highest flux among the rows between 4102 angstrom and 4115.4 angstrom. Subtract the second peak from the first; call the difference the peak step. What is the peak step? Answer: 0.2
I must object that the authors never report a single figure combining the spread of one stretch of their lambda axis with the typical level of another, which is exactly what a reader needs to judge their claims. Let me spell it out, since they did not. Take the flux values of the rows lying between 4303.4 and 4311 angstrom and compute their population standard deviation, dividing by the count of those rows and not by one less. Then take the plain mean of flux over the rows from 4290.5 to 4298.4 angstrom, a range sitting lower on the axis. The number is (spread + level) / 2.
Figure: 6.93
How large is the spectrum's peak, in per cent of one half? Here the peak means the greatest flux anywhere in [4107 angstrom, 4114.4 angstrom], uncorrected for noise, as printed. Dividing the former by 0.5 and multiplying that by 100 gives 2754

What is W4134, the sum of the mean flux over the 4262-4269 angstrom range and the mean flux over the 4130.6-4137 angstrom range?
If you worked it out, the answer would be 26.9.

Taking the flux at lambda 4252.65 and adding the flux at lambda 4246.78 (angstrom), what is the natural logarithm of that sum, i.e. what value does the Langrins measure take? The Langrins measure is 3.31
